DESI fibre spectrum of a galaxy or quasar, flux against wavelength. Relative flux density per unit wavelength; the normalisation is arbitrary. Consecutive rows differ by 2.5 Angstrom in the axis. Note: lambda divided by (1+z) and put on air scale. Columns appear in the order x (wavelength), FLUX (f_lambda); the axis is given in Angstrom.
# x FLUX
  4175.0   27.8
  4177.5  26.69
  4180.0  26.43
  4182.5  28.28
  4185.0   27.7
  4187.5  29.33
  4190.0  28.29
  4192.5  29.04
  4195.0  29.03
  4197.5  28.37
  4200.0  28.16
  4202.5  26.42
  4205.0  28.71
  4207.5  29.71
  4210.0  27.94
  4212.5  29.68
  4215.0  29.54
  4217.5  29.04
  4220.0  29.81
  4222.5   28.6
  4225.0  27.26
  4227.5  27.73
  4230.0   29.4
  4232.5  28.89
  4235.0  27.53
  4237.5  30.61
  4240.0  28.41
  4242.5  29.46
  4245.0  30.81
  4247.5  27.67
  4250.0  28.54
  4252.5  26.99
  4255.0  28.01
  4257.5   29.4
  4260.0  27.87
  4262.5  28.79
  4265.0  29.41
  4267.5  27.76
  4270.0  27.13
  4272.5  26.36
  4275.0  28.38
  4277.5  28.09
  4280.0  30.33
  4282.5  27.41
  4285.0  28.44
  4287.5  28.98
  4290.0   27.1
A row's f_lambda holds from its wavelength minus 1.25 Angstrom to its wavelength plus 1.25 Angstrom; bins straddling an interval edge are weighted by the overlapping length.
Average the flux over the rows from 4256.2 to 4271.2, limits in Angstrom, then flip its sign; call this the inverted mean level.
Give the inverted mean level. -28.4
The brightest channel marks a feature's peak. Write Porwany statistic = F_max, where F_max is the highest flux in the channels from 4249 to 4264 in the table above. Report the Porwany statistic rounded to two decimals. 29.40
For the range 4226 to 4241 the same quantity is 30.61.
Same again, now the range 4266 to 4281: 30.33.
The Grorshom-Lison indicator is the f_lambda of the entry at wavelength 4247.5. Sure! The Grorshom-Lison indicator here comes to 27.67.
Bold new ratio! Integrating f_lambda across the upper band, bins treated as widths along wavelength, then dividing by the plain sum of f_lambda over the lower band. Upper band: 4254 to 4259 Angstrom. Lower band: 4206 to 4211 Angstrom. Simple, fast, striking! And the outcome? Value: 2.49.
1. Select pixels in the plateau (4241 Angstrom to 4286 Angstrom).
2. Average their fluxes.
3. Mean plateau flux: 28.38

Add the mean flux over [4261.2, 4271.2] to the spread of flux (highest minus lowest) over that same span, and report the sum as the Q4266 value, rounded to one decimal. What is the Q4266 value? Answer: 30.6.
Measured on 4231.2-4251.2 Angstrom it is 32.3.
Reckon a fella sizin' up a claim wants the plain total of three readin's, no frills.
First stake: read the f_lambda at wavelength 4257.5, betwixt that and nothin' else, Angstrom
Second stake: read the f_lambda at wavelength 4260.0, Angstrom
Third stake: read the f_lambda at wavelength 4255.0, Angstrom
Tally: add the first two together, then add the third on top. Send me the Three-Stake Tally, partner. 85.3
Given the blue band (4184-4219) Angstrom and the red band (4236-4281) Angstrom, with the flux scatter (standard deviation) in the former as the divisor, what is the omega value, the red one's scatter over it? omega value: 1.4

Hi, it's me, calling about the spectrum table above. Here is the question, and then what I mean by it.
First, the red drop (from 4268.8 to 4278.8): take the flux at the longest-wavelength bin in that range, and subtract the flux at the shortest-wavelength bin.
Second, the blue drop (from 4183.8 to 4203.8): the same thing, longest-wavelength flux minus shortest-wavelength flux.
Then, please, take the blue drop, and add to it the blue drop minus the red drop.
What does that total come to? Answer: -4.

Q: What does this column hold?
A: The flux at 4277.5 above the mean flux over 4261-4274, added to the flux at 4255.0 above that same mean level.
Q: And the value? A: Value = 0.3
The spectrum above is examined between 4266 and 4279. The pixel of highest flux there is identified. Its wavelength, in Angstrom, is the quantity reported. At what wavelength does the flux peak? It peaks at 4275.0 Angstrom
